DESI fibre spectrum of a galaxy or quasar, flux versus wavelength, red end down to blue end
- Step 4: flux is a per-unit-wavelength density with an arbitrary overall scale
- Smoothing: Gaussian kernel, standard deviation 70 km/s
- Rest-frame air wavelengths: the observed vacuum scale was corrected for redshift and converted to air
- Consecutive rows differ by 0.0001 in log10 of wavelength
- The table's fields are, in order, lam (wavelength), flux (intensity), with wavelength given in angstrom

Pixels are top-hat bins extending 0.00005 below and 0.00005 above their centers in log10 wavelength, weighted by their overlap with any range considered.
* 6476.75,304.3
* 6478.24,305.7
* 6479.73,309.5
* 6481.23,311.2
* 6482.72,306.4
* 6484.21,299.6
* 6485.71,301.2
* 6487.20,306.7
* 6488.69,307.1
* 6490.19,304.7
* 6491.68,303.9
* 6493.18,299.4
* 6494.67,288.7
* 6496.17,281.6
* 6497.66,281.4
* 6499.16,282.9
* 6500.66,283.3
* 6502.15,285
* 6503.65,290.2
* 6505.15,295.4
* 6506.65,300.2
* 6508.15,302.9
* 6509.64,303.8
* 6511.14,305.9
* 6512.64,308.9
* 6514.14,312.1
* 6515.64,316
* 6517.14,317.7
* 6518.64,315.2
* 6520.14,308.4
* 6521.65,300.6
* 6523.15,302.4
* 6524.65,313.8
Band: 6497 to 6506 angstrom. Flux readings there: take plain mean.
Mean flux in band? 286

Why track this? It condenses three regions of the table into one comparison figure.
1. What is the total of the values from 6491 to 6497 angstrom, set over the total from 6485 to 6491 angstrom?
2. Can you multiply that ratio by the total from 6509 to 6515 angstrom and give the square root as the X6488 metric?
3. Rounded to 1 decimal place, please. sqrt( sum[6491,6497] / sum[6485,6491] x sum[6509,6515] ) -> 34.4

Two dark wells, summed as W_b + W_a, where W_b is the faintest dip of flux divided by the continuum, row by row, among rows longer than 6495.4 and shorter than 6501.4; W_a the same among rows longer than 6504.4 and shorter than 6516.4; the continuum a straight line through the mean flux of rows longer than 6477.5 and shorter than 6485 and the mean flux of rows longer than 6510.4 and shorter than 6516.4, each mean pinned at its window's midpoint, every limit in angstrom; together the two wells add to 1.87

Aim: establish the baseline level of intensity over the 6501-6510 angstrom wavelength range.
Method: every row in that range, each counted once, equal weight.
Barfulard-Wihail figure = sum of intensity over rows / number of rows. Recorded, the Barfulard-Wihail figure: 296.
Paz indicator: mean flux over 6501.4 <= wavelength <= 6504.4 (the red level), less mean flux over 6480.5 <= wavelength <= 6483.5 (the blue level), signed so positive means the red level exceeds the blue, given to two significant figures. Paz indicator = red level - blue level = -21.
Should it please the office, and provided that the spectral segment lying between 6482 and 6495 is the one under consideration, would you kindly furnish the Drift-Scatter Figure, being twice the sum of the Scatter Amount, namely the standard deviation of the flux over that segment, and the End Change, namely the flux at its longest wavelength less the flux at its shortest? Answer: -24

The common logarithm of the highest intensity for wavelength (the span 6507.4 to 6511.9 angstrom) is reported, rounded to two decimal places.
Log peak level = 2.49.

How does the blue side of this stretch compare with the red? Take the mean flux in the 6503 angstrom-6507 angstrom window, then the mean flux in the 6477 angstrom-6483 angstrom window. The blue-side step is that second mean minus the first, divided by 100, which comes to 0.13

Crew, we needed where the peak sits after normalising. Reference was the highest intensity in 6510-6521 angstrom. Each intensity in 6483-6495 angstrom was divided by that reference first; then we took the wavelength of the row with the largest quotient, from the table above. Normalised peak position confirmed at 6488.69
